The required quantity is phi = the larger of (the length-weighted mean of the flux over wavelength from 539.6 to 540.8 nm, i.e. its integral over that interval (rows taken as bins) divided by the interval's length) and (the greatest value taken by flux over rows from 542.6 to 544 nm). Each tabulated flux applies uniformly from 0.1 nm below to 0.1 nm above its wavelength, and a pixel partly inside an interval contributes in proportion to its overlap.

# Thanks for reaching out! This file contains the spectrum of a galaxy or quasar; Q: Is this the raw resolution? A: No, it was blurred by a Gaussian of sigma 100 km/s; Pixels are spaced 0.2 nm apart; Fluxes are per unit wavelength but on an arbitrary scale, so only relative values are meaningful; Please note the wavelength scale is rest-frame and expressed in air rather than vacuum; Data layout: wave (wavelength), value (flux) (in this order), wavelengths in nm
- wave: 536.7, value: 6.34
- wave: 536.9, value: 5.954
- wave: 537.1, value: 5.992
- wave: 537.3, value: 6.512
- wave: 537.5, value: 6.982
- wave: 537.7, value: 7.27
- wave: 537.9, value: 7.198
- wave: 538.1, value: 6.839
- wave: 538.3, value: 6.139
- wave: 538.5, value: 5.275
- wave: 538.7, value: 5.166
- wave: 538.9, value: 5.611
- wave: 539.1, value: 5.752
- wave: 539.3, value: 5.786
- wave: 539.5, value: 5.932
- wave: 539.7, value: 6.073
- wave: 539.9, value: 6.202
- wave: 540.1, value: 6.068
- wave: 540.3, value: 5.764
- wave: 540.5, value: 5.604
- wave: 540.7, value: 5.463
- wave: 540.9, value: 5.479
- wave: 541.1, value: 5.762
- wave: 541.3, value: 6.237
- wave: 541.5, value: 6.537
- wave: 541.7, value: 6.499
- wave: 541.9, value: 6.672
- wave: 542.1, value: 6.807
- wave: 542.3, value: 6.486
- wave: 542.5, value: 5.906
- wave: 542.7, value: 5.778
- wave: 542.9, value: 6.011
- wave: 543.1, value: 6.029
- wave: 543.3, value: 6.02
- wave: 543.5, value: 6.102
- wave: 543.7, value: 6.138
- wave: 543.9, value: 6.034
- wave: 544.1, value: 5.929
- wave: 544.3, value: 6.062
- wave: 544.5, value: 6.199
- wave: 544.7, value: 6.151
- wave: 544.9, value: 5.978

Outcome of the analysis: 6.14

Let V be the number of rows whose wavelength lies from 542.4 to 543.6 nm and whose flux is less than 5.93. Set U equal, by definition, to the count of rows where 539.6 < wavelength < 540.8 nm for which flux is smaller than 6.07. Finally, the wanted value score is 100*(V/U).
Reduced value 50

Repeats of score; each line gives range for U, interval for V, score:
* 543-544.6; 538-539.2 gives 80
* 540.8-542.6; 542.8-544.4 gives 33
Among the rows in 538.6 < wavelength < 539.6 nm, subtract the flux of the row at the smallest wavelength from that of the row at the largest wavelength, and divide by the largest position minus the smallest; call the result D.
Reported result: 1.0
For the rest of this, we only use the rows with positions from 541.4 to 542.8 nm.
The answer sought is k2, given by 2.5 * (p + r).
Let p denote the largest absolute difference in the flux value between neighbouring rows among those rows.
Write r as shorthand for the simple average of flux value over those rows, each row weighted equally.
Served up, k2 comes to 17.4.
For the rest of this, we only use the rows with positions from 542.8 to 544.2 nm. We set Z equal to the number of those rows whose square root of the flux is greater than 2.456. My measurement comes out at 3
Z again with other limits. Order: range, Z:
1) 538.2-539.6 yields 1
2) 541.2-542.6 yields 6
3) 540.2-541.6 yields 2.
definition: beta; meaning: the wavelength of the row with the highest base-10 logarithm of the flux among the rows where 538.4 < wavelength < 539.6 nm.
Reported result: 539.5 nm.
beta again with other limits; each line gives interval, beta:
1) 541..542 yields 541.9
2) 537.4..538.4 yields 537.7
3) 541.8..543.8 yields 542.1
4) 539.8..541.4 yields 541.3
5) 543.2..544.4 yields 543.7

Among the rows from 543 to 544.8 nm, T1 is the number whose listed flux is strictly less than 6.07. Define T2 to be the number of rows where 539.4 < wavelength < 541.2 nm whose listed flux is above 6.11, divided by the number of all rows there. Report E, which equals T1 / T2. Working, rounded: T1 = 5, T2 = 0.11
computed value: 45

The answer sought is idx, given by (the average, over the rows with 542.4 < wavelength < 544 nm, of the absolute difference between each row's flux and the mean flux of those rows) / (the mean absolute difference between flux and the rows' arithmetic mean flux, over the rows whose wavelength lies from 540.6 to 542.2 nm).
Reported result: 0.2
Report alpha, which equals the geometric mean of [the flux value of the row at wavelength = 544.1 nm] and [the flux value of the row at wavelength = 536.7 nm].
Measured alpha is 6.13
